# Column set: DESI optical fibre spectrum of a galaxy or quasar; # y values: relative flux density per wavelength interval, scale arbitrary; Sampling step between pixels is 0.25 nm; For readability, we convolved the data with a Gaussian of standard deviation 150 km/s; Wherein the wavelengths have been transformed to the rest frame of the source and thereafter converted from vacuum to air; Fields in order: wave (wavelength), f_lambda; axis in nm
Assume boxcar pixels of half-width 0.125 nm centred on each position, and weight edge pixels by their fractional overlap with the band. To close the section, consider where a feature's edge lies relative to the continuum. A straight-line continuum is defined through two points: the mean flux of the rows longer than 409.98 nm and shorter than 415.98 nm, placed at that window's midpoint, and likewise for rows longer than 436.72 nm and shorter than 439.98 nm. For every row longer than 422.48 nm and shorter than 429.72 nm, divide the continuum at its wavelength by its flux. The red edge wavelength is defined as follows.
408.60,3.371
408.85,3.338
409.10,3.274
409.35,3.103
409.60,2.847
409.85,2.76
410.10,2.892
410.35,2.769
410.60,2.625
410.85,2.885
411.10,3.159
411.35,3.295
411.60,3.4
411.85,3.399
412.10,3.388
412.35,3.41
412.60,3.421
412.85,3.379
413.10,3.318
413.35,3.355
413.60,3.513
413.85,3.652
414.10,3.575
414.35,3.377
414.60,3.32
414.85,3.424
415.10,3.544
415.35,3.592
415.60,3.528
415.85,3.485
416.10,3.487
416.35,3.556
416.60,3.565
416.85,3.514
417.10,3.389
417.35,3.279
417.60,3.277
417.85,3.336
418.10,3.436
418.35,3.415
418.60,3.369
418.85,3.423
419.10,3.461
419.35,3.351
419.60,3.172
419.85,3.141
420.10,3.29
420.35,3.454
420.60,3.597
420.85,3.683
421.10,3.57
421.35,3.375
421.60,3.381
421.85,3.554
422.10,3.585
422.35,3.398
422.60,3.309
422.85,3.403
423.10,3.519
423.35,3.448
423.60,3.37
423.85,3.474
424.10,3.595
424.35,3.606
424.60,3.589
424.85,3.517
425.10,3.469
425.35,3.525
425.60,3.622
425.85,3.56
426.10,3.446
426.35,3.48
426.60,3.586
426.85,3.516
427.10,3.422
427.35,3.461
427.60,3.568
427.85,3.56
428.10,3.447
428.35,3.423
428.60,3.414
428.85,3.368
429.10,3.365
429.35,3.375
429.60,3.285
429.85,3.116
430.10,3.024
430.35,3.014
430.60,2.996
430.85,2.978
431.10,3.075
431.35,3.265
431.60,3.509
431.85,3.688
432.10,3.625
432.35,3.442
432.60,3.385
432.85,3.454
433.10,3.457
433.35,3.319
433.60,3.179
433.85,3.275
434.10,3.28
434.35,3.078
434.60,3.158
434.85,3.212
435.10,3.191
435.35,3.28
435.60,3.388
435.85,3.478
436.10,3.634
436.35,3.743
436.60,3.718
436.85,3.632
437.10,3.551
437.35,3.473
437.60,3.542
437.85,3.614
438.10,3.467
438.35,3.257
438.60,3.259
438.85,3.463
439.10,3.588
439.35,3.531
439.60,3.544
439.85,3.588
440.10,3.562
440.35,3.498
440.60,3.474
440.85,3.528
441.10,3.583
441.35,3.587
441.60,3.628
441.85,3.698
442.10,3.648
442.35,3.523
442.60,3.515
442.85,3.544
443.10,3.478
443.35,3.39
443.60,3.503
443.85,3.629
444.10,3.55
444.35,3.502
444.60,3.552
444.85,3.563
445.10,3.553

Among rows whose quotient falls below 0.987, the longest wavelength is 427.85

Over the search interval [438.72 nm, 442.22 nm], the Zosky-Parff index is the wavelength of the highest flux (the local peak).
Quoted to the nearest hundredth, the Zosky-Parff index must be 441.85 nm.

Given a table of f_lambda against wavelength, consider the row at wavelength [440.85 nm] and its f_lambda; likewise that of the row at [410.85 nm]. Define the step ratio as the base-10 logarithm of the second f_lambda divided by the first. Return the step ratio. -0.087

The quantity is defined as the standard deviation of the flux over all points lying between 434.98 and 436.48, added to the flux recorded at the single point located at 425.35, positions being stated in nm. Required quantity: 3.7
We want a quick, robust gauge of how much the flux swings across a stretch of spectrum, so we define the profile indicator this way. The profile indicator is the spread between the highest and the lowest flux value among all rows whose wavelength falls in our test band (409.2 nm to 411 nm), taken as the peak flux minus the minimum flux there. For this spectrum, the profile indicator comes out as 0.48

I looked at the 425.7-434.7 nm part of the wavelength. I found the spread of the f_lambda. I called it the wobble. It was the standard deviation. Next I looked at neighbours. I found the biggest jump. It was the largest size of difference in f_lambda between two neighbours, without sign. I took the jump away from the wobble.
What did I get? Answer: -0.05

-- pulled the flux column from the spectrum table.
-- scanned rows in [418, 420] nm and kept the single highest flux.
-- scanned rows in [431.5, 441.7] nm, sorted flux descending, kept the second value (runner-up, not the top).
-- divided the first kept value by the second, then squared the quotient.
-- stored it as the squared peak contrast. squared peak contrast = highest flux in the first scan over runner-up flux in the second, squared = 0.87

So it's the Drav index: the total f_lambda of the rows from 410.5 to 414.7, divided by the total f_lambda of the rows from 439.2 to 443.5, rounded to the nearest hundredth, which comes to 0.94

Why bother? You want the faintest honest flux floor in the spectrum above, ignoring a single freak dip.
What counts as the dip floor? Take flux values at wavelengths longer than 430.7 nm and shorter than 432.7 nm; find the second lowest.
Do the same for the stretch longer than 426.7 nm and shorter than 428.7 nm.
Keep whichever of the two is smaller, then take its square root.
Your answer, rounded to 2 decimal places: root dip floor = 1.75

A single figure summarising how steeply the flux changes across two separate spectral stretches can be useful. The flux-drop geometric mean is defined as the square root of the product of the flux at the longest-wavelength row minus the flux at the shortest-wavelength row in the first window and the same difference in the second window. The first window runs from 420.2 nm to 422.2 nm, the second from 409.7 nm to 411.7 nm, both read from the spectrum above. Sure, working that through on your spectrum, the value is 0.29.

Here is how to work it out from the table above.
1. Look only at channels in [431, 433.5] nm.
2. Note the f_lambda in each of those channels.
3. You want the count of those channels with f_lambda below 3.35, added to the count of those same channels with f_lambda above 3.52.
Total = 5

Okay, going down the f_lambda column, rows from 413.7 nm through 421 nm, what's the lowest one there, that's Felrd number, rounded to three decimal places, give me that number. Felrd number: 3.141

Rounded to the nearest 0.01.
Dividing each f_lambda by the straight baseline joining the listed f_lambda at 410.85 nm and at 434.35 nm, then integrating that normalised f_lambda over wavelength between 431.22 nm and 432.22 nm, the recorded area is 1.15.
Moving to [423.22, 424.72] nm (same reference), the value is 1.76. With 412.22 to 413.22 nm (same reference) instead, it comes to 1.17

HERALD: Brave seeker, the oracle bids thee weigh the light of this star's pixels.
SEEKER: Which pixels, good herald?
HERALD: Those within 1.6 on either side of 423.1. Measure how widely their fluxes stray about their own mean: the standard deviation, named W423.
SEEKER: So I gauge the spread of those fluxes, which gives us 0.10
